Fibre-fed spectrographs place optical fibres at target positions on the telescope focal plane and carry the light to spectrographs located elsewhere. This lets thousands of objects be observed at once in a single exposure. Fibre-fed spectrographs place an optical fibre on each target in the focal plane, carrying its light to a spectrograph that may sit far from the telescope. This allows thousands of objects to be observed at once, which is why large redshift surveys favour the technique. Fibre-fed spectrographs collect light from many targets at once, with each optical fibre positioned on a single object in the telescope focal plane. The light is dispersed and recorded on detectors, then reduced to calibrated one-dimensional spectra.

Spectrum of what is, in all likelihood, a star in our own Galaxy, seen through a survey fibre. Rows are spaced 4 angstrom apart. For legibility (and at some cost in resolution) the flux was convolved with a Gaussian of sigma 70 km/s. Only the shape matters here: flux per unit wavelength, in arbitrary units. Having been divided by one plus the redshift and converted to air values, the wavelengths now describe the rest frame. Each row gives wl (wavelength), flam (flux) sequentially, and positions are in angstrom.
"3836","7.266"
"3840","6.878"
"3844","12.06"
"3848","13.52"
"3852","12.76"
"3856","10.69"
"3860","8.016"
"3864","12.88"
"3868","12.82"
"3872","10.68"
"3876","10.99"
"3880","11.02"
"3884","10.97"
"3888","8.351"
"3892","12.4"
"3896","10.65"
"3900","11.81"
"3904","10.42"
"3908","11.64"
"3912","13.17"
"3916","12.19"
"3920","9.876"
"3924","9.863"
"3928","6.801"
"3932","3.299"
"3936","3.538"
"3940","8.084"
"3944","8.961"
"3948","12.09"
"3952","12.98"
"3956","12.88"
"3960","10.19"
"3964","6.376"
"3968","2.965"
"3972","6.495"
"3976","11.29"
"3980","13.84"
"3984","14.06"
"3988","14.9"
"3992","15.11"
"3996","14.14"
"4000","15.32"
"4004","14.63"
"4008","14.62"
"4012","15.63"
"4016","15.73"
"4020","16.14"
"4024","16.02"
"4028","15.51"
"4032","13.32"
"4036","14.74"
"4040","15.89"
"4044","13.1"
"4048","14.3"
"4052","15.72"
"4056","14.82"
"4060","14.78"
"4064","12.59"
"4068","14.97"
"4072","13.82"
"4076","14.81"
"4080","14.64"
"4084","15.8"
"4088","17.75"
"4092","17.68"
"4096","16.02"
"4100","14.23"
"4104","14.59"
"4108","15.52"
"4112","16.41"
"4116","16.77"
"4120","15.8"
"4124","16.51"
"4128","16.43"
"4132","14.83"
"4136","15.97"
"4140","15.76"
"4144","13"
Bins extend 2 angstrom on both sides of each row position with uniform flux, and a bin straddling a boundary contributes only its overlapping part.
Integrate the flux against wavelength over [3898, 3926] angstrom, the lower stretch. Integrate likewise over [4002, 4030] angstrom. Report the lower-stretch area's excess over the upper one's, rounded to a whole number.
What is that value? -117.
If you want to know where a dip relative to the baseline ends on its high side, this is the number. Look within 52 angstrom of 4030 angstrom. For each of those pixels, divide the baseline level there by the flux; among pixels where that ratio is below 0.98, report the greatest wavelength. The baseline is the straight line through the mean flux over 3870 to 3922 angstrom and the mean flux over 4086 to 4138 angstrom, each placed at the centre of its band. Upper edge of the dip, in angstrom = 4052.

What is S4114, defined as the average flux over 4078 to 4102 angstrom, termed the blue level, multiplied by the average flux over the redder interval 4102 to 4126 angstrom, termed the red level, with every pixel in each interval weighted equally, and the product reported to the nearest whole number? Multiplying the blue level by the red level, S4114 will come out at 255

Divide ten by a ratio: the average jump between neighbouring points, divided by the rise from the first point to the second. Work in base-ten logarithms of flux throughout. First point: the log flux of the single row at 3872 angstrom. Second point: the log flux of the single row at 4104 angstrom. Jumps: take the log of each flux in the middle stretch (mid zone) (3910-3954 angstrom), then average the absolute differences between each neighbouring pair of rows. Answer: 11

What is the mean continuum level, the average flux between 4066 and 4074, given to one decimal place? 14.4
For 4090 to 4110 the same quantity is 15.6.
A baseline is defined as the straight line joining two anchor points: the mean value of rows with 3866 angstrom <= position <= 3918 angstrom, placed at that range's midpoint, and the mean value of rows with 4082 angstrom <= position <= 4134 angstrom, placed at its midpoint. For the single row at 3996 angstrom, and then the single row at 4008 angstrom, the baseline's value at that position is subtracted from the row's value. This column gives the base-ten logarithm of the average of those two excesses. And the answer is -0.18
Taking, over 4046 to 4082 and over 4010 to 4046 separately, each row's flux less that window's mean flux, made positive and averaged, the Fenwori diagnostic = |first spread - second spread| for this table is 0.32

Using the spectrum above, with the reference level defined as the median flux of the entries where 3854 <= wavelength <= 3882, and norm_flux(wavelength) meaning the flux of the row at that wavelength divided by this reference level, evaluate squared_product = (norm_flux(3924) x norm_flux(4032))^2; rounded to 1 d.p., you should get 1.2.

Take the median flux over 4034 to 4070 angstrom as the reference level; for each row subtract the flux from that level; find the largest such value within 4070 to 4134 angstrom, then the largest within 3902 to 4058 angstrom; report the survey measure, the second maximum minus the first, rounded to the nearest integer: 11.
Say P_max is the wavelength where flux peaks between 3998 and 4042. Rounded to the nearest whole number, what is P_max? 4020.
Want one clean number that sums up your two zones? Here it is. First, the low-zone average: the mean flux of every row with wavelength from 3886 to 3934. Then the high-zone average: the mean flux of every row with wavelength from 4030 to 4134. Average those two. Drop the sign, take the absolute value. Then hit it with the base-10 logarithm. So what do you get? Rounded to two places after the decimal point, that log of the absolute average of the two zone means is 1.10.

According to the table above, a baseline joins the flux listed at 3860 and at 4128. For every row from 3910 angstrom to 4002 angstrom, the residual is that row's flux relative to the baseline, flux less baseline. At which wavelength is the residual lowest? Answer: 3968 angstrom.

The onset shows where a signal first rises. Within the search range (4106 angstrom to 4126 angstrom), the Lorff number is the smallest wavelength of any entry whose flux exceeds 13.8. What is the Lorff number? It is 4108 angstrom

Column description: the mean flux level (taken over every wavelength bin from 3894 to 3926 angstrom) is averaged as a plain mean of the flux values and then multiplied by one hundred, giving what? 1120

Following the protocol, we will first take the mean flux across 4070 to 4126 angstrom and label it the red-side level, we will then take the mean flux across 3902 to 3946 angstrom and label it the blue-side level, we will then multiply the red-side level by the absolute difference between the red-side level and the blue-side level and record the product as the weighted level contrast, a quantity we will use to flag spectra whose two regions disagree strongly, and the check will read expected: 108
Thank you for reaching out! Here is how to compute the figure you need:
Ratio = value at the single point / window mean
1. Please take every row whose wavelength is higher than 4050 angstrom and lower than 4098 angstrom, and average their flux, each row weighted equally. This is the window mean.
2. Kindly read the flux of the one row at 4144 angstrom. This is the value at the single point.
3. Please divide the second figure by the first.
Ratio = 0.85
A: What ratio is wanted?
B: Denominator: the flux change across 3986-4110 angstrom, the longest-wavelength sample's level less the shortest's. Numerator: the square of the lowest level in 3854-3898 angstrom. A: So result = 104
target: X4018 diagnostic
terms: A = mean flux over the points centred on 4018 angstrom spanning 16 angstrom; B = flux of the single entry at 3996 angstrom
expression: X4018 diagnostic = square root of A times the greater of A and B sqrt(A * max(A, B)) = 15.88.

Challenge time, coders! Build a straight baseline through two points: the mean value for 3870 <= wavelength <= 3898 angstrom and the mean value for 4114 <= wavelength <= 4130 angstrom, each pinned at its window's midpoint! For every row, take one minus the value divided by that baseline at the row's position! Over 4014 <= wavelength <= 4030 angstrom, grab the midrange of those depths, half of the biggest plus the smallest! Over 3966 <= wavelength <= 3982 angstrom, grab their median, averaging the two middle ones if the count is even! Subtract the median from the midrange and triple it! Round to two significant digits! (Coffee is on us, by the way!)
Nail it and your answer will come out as -1.3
